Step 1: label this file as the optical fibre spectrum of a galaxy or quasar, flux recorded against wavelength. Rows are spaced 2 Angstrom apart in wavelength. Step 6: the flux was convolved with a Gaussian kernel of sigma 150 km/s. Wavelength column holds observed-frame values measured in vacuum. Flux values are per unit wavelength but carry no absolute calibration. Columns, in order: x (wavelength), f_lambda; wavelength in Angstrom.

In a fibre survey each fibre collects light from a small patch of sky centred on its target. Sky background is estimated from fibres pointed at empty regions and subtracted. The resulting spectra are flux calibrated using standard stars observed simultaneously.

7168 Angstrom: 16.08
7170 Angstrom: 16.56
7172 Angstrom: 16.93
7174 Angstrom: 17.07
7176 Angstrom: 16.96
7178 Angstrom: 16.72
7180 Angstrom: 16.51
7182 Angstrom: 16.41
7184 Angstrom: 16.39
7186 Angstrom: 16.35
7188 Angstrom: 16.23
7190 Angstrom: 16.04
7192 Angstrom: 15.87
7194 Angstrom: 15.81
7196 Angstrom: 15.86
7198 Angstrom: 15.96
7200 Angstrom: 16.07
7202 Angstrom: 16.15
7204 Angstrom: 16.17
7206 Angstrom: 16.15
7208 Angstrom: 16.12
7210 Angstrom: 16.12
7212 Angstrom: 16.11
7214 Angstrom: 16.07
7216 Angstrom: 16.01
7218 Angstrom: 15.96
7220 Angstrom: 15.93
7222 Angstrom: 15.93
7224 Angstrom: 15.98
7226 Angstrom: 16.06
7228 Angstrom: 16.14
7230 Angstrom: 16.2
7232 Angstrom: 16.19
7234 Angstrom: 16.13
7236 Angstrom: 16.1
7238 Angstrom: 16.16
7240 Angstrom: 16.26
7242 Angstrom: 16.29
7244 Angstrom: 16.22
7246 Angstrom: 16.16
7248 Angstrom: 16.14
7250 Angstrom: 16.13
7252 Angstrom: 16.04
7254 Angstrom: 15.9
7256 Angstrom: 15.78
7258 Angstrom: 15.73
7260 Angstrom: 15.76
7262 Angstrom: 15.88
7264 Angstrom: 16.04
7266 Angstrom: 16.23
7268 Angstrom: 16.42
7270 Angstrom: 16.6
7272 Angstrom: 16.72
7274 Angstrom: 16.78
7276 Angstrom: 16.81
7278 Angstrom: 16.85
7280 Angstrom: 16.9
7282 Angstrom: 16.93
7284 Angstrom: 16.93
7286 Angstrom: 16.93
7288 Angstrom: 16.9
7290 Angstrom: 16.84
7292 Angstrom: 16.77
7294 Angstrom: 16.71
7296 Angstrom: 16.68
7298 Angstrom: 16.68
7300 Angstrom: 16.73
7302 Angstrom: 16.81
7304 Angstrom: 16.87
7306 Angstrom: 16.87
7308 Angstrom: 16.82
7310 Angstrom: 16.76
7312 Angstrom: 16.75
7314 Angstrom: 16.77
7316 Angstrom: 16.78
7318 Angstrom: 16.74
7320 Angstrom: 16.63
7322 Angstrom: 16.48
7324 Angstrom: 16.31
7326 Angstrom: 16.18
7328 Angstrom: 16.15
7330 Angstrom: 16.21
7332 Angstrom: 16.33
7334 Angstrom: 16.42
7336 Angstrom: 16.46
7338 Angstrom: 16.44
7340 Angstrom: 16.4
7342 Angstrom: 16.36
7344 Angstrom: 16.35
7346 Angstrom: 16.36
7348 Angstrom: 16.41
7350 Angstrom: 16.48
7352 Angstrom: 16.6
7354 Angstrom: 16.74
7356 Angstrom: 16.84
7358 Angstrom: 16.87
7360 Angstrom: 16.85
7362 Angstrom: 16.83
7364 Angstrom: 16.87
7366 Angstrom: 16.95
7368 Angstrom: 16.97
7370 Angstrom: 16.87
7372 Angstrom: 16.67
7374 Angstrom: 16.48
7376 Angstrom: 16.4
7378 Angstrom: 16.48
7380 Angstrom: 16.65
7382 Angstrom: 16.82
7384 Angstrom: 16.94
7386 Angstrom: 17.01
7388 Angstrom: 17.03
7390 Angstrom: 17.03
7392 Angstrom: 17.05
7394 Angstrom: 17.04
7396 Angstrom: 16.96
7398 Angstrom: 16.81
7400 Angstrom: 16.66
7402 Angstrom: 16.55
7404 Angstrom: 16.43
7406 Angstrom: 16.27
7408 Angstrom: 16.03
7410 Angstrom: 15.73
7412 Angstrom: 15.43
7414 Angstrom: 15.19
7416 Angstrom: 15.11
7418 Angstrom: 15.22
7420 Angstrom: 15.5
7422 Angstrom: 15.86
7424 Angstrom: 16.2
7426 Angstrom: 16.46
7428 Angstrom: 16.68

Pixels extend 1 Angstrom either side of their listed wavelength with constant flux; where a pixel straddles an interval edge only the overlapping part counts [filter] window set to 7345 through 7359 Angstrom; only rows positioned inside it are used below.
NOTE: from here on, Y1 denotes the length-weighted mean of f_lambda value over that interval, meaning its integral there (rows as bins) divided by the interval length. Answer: 16.61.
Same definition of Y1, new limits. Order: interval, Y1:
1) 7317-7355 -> 16.42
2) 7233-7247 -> 16.19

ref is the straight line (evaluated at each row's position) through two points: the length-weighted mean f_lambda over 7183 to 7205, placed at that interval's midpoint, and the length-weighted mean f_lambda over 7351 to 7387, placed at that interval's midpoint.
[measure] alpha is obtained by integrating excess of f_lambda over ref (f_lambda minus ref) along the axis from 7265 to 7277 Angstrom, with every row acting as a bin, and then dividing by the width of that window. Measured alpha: 0.21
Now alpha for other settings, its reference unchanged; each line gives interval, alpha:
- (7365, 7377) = -0.05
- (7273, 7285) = 0.45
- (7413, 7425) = -1.45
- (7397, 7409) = -0.44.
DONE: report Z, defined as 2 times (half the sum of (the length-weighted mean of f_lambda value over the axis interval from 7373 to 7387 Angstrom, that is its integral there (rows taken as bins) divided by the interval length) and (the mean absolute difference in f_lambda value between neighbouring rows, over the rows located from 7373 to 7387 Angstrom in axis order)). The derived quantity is 16.80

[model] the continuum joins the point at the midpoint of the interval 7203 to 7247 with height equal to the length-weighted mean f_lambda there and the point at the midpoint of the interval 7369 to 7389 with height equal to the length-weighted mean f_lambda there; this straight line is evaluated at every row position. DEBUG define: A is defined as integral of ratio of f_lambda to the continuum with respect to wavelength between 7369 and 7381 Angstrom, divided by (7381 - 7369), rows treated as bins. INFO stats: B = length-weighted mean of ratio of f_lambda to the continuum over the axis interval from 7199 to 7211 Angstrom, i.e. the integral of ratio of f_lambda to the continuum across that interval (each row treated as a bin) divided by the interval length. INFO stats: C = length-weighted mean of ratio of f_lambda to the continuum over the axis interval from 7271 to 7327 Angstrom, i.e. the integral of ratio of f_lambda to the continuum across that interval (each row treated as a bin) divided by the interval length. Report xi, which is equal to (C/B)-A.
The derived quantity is 0.022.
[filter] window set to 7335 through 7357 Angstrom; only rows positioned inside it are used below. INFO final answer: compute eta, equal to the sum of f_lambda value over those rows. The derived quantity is 181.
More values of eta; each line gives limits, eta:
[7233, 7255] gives 178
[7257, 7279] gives 180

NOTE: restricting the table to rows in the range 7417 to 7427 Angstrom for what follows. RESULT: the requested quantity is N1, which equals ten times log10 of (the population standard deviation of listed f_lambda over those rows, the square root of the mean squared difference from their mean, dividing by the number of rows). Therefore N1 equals -3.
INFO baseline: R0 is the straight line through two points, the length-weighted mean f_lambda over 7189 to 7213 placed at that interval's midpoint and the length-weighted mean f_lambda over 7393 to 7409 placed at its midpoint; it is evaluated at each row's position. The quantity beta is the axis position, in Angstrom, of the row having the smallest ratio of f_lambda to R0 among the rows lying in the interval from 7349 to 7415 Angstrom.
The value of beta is 7414 Angstrom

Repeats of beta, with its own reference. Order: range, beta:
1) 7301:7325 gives 7324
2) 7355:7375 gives 7374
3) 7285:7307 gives 7298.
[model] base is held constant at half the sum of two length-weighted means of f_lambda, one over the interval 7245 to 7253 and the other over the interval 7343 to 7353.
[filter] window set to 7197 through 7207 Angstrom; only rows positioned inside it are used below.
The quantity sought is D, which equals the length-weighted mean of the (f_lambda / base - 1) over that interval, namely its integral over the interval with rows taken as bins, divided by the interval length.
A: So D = -0.011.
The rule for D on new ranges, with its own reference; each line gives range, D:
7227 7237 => -0.008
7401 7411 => -0.005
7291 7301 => 0.027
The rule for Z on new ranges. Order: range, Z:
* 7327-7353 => 16.44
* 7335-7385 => 16.72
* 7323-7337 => 16.37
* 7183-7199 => 16.17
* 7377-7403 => 16.94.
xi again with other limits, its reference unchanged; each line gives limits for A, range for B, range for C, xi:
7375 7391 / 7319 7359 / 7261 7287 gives 0.024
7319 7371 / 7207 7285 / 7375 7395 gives 0.006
